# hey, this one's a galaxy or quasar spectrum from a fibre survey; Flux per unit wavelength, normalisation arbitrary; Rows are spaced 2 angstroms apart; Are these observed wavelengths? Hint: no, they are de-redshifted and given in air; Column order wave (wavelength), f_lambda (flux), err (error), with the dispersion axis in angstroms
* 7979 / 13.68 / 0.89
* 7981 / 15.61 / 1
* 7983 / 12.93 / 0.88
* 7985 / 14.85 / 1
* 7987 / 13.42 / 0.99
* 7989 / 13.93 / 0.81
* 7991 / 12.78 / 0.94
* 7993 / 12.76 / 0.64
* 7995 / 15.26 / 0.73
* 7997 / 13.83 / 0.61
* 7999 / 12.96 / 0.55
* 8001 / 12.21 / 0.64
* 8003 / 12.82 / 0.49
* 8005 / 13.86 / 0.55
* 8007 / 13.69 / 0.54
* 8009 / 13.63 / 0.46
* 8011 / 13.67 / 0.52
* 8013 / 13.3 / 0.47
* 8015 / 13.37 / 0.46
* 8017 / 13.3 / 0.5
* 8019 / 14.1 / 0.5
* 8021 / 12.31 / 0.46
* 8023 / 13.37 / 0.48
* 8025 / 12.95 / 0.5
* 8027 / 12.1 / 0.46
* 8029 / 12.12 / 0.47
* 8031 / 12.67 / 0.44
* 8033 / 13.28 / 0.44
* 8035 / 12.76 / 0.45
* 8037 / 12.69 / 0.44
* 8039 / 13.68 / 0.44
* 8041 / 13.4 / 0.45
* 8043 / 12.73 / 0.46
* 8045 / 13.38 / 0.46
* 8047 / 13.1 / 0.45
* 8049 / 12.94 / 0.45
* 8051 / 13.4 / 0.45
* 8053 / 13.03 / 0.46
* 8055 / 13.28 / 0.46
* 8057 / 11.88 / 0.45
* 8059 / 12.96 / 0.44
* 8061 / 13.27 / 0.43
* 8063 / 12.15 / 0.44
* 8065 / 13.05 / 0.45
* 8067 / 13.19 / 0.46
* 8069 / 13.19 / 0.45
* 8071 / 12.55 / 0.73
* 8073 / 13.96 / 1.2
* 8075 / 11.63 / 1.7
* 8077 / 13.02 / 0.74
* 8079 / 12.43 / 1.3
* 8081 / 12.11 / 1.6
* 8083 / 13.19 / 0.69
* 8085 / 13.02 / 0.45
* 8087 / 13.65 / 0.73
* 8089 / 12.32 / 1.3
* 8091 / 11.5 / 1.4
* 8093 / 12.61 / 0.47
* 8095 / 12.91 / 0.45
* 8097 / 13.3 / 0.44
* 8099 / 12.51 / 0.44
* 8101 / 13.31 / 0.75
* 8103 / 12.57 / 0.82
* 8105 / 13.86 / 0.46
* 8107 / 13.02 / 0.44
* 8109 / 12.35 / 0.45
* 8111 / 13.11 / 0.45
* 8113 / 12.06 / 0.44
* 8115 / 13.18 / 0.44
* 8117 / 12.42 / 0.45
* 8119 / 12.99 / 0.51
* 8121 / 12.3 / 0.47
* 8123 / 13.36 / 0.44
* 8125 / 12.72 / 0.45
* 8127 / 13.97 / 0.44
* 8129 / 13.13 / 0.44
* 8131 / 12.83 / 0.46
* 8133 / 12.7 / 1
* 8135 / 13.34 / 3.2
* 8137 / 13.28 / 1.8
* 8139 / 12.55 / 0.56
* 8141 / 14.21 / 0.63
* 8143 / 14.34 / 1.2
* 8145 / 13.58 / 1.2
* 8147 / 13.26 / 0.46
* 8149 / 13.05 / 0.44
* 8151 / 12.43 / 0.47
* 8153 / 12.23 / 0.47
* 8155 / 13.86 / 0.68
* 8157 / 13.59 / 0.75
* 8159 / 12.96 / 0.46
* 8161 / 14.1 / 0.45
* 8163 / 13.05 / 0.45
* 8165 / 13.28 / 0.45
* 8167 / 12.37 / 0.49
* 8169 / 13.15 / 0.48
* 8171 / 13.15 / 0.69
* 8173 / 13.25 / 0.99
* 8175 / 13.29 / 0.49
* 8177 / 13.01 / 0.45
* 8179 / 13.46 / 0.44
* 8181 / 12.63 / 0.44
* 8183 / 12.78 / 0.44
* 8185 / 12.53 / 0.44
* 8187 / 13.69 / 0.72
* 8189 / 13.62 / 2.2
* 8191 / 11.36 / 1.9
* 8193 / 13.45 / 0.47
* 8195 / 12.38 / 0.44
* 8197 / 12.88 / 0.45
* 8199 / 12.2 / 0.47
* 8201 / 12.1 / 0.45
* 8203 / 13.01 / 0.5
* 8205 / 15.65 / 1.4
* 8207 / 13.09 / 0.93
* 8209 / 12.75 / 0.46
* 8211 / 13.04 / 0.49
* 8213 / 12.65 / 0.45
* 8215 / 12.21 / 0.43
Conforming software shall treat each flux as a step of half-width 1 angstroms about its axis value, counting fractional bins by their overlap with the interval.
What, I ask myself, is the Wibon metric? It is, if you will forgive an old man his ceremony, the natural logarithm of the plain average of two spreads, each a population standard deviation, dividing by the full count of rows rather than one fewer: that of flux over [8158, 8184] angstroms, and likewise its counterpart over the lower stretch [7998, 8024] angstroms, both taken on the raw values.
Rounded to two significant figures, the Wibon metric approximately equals -0.75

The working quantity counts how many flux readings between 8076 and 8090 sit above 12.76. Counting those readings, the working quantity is 4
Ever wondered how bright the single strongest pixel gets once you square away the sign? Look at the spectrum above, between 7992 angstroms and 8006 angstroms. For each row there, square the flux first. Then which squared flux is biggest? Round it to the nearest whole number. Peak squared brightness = 233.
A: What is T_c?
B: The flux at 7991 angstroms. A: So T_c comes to 12.78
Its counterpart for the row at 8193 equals 13.45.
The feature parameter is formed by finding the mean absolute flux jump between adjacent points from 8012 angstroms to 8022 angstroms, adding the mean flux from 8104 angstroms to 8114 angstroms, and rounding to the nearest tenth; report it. 13.6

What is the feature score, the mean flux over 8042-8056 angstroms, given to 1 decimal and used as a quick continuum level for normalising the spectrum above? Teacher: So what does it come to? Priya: 13.1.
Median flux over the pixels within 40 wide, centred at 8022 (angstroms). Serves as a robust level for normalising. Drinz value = 13.3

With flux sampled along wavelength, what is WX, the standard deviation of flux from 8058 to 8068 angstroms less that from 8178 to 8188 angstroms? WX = -0.07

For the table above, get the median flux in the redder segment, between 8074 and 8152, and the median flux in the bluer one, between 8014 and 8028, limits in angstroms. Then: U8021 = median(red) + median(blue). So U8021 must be 26.3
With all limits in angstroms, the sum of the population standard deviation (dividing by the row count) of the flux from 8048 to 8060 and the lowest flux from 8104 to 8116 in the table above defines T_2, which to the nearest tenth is 12.6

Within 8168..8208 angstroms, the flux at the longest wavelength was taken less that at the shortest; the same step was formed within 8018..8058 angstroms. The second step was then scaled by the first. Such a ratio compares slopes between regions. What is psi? 37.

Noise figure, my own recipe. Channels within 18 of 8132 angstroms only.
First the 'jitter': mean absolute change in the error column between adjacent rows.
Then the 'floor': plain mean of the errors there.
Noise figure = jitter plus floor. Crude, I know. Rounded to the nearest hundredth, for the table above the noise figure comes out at 1.22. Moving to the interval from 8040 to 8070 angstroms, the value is 0.46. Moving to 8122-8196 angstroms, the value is 1.09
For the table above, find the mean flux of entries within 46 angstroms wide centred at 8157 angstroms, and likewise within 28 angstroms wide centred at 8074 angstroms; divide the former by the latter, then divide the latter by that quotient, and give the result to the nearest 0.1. 12.5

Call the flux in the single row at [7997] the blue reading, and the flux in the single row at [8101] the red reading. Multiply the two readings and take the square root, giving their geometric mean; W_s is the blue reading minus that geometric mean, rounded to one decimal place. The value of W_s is 0.3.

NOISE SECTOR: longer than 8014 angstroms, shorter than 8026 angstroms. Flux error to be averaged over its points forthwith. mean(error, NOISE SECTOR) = 0.48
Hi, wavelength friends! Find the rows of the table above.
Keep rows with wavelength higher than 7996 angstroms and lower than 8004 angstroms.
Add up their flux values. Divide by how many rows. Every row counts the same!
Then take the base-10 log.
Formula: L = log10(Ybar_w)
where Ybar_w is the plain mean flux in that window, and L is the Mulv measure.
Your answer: 1.11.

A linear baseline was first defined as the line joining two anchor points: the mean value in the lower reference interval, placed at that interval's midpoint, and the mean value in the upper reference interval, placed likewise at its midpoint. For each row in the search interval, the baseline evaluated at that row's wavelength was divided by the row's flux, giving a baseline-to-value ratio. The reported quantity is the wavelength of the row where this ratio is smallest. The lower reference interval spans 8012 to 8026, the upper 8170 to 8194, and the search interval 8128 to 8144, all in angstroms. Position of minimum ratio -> 8143 angstroms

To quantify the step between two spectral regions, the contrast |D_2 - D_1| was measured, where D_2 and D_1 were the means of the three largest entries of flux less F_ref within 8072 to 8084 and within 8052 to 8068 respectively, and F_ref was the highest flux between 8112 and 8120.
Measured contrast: 0.14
